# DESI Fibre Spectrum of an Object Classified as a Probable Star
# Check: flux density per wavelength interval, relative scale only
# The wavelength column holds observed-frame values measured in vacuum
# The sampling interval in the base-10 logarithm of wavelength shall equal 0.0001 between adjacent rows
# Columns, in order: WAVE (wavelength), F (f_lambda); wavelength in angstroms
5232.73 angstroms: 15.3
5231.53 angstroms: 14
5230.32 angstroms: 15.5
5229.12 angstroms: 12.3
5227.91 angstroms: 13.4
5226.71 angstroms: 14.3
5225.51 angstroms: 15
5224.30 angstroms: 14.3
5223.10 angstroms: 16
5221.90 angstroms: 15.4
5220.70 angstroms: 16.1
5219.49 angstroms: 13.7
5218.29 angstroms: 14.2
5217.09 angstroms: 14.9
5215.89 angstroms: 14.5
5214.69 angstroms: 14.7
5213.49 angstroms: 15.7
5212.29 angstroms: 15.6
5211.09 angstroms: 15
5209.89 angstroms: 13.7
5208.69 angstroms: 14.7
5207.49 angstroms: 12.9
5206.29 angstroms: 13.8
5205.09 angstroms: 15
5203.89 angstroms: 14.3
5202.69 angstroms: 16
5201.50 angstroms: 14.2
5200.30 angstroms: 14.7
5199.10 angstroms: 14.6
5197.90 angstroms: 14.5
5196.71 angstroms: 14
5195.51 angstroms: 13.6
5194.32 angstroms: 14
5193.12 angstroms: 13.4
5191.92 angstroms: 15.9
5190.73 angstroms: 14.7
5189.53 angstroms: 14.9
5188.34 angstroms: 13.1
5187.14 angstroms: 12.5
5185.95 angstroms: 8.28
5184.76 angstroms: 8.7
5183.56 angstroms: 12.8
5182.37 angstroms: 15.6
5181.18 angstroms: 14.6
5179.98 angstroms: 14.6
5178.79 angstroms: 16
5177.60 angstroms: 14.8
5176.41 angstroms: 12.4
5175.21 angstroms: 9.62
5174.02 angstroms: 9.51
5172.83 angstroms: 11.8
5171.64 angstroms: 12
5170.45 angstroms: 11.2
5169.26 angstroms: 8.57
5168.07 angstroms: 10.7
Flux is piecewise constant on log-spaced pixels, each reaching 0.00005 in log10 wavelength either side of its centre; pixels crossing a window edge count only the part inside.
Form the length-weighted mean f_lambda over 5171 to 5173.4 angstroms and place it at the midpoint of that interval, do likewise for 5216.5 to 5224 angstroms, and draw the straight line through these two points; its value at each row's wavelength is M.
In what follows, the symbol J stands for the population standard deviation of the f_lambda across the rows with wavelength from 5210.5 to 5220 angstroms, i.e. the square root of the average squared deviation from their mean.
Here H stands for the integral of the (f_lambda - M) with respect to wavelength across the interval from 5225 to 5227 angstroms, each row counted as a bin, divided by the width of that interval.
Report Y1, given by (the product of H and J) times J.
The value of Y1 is -0.28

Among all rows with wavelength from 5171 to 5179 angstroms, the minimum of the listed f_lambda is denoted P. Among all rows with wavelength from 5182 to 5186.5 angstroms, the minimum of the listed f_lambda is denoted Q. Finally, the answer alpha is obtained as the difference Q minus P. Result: -1.2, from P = 9.51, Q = 8.28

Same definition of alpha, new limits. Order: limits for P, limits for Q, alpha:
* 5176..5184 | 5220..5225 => 1.9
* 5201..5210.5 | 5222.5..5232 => -0.6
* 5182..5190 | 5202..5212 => 4.6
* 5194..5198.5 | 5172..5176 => -4.1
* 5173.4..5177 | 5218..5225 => 4.2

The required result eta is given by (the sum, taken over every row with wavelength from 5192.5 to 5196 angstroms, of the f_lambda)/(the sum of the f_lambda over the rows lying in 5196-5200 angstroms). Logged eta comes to 0.95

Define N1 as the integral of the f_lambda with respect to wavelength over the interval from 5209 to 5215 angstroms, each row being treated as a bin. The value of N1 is 90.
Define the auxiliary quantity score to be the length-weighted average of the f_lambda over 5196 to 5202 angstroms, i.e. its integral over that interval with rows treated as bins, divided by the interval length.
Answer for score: 14.4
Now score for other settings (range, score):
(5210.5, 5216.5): 15.1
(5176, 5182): 14.6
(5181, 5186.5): 11.8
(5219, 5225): 15.1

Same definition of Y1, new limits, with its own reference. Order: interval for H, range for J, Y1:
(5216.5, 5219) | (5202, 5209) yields -0.33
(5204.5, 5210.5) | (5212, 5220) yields -0.08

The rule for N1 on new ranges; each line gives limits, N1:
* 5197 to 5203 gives 88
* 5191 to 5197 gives 85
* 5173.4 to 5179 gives 68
